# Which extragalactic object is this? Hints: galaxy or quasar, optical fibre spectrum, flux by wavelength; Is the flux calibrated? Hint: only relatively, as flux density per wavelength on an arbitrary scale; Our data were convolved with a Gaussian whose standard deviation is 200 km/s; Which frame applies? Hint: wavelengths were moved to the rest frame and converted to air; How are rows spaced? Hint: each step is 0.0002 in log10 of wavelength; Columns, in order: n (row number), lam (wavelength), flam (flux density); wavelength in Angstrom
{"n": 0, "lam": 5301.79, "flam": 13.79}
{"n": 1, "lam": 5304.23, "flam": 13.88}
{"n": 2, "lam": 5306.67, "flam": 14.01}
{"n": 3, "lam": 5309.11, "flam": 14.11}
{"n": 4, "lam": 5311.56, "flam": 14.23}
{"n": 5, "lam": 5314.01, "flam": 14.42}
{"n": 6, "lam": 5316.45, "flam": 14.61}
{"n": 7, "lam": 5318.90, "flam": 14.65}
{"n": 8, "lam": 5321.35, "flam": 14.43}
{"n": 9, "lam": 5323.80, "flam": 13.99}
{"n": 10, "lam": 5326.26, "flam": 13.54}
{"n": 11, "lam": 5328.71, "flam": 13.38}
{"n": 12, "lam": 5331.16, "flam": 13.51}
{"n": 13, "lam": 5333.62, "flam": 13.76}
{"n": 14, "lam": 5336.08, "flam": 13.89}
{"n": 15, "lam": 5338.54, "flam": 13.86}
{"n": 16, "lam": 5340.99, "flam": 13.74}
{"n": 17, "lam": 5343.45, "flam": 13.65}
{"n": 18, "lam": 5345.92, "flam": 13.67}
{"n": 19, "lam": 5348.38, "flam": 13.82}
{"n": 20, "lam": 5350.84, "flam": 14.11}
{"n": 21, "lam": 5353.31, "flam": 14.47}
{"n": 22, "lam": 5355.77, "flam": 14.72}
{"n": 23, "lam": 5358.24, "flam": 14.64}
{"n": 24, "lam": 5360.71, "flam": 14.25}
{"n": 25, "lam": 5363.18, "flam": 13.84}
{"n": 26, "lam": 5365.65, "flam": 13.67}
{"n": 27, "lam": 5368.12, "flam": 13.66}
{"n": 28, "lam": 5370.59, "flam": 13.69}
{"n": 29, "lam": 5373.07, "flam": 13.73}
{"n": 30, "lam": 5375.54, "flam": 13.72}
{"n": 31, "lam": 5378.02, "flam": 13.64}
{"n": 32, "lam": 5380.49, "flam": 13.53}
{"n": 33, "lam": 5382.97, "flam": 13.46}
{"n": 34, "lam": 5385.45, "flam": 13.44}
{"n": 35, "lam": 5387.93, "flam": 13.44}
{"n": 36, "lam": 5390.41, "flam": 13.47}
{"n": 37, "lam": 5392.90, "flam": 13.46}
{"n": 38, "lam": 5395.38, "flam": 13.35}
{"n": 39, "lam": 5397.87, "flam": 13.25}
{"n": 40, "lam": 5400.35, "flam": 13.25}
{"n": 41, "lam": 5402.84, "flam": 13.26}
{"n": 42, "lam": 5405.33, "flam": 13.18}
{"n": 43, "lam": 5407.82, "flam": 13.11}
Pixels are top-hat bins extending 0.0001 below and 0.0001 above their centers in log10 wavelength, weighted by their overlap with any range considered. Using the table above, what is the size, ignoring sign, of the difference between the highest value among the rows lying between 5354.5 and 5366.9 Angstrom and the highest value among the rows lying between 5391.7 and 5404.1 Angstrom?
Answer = 1.3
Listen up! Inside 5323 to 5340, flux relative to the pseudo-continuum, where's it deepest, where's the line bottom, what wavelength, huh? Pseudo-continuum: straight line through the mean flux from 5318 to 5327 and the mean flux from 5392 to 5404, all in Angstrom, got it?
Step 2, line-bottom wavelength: 5328.71 Angstrom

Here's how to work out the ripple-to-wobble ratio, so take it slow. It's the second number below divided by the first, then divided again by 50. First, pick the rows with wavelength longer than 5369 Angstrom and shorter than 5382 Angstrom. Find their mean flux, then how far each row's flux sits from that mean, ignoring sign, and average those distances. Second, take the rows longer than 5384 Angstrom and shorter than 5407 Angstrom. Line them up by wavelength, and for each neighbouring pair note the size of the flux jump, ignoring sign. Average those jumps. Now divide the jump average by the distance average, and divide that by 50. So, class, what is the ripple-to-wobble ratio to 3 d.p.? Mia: 0.014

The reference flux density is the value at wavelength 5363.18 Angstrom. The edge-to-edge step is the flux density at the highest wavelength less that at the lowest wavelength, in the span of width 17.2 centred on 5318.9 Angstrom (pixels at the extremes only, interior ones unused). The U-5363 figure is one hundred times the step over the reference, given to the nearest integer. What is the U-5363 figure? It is -5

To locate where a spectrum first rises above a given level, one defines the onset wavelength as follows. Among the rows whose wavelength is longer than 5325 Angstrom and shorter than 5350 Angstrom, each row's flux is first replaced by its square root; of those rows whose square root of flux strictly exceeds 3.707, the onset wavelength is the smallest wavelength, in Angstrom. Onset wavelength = 5333.62 Angstrom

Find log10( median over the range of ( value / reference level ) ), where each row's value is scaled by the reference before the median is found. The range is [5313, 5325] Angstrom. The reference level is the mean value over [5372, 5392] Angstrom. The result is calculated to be 0.027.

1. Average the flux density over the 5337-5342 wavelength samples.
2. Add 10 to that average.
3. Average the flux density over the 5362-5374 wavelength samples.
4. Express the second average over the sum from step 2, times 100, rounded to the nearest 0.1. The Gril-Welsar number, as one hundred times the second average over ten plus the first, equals 57.6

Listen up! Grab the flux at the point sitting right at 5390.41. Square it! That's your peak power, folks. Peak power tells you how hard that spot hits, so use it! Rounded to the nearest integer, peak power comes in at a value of 181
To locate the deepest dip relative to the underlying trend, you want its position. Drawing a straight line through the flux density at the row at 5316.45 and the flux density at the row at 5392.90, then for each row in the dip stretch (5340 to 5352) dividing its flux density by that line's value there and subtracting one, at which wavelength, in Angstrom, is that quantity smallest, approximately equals 5343.45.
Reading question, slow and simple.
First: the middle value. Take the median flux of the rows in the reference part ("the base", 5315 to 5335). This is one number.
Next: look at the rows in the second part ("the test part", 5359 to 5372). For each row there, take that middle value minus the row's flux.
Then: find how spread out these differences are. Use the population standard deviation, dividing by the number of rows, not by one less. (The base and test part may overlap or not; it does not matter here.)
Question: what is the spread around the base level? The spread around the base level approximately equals 0.22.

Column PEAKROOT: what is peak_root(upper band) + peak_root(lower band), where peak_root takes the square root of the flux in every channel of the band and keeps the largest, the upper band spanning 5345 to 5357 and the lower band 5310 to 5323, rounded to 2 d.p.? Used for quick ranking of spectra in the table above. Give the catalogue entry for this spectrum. 7.66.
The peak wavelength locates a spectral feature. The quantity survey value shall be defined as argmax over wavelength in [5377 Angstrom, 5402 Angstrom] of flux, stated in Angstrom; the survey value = 5378.02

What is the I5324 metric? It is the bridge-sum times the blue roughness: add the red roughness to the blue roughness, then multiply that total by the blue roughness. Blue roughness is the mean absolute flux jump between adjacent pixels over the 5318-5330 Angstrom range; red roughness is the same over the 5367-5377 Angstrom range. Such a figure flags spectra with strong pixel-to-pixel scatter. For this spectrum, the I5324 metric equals 0.109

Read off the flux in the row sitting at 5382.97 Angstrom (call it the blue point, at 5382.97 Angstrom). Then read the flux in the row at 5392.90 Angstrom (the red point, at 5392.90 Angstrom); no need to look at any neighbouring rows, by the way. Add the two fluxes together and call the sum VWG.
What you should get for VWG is 26.9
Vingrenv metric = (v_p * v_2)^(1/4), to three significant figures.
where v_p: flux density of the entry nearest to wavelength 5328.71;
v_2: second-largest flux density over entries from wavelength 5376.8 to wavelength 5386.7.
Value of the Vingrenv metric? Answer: 3.67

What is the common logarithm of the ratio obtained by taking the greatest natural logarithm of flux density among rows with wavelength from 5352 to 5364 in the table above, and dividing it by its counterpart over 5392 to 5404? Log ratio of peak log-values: 0.015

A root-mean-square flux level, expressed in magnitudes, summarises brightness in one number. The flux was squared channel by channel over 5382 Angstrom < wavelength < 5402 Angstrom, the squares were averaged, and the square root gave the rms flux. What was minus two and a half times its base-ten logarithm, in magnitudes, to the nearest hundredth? -2.82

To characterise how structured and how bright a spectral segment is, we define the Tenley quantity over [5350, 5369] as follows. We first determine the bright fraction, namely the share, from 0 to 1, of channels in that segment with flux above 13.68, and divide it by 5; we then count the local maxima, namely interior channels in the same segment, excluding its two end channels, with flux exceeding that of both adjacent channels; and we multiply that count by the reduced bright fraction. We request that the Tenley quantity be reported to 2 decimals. 0.15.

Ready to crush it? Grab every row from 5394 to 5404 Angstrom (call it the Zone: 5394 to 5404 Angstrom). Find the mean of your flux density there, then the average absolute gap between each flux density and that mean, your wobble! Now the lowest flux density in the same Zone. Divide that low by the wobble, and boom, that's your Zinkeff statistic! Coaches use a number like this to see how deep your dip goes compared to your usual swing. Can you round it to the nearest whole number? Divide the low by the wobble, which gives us 366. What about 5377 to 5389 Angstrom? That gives 202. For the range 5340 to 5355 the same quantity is 54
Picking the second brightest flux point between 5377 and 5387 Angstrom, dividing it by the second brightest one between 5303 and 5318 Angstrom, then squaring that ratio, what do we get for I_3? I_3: 0.88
